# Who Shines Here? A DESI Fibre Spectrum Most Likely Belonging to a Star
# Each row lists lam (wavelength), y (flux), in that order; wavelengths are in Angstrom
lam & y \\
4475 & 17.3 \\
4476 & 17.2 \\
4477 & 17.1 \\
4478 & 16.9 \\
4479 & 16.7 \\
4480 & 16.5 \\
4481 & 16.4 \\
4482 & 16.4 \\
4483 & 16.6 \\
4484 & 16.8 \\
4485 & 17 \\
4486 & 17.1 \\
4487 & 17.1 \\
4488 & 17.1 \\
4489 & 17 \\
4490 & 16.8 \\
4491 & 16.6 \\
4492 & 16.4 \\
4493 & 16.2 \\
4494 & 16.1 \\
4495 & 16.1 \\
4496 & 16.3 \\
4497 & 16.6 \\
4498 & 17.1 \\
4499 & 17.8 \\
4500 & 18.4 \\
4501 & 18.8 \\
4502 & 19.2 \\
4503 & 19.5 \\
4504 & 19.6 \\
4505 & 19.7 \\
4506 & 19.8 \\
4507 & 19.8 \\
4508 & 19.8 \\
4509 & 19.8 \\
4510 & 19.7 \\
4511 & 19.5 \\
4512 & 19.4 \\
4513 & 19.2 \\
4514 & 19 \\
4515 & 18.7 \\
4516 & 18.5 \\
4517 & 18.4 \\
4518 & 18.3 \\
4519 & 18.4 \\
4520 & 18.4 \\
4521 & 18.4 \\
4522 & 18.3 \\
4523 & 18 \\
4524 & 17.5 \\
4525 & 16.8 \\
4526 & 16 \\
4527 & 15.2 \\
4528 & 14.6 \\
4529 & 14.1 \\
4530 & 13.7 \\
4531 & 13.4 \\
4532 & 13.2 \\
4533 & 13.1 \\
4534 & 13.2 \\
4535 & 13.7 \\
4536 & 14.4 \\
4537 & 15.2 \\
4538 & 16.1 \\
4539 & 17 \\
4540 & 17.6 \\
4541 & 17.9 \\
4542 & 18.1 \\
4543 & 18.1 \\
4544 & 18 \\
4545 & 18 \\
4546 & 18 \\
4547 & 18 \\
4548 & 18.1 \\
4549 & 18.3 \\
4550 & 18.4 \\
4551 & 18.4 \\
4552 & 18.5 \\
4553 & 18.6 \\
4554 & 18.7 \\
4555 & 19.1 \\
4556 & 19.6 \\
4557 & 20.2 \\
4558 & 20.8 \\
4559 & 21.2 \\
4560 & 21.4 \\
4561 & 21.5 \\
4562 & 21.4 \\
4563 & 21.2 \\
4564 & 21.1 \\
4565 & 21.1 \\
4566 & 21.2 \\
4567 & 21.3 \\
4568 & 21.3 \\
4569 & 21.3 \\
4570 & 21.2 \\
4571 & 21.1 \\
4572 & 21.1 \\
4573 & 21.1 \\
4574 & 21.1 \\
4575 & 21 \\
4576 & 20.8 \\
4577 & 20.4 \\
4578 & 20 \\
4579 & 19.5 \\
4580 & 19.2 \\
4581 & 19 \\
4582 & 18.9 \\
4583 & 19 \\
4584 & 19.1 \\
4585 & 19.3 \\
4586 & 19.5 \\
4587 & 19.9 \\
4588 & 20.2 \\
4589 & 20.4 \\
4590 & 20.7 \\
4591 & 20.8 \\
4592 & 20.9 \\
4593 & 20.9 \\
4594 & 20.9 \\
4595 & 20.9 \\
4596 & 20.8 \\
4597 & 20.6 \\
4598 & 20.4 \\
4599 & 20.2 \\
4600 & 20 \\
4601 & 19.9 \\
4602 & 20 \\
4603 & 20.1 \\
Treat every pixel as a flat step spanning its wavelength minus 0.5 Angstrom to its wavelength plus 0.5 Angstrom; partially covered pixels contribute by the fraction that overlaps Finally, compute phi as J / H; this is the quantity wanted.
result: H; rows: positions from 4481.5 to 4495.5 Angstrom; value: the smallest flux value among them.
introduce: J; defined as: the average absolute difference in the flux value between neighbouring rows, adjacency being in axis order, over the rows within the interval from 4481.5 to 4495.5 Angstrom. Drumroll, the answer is 0.0081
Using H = 16.1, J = 0.13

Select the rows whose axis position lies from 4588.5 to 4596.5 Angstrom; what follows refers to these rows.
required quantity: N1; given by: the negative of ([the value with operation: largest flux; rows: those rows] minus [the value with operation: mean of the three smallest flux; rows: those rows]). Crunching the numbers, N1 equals -0.3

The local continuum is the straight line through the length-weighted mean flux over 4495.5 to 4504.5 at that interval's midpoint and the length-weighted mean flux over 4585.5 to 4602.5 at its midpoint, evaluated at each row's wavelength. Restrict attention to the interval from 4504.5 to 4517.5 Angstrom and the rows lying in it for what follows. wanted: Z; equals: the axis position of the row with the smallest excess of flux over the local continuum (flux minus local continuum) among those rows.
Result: 4517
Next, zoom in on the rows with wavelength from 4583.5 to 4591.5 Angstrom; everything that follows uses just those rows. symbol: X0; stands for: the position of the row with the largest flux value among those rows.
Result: 4591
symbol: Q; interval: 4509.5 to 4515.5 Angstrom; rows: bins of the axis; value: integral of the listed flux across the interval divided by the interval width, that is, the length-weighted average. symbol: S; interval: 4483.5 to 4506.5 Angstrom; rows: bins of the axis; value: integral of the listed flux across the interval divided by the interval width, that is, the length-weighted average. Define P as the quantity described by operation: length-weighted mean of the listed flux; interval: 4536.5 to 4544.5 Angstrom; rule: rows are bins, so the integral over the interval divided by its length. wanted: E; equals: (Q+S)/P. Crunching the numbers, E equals 2.13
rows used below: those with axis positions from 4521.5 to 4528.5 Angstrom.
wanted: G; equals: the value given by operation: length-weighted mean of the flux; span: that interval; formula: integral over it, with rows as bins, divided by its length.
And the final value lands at 16.6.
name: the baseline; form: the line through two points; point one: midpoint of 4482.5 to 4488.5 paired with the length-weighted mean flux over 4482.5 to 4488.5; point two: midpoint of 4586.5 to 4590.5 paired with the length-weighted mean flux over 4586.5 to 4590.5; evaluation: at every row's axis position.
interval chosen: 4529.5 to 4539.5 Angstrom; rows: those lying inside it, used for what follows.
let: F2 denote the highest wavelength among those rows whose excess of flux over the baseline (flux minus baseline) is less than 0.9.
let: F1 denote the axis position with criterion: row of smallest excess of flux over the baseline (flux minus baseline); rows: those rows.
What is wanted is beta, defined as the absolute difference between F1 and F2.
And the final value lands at 6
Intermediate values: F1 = 4533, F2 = 4539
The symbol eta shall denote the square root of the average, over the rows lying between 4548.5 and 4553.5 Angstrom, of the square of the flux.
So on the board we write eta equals 18.4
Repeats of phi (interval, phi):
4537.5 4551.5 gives 0.0119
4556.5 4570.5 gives 0.0076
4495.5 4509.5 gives 0.0165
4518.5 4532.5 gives 0.0303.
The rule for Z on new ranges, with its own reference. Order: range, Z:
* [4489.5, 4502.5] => 4495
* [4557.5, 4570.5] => 4558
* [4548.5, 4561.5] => 4549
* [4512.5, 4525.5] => 4525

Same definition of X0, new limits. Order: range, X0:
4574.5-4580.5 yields 4575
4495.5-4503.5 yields 4503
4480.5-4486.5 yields 4486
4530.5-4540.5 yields 4540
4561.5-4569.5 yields 4562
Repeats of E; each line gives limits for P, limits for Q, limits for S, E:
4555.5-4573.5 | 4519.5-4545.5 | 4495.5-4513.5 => 1.66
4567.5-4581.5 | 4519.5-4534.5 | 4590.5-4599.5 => 1.76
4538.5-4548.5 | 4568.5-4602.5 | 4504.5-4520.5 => 2.21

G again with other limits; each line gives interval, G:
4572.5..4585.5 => 19.9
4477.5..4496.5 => 16.6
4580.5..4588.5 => 19.4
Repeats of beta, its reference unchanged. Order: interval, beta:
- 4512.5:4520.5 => 2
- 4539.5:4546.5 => 6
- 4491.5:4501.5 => 4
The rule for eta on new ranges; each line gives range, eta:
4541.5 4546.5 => 18.0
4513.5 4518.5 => 18.6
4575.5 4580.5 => 20.0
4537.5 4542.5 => 17.4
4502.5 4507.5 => 19.7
